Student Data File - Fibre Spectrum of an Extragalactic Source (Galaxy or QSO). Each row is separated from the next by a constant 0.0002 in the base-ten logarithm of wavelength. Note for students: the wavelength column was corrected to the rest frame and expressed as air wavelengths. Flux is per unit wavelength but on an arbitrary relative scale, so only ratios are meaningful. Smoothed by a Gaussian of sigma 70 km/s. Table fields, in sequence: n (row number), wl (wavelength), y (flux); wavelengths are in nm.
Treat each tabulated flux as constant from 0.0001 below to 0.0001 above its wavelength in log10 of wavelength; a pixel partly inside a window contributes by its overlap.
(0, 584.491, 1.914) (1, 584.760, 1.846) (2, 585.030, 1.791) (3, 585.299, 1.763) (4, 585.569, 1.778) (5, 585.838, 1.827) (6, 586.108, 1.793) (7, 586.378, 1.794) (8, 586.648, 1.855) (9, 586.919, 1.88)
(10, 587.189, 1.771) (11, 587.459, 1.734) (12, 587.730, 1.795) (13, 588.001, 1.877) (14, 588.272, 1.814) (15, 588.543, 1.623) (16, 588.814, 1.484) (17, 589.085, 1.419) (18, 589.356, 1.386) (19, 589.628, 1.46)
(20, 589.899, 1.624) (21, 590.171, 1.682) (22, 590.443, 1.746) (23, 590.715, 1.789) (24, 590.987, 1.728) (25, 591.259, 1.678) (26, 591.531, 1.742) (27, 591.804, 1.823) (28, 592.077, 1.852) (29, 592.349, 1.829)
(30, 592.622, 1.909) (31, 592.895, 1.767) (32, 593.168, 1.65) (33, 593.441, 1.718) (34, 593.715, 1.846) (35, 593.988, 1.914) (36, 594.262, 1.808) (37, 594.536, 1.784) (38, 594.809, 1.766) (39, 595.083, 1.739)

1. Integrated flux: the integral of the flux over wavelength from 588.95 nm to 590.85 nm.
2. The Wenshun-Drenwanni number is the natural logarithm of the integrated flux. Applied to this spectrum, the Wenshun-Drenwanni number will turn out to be 1.10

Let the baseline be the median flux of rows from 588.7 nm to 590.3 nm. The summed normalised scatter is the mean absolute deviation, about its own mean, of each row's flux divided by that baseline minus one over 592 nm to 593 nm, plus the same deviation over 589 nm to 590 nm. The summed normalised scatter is 0.080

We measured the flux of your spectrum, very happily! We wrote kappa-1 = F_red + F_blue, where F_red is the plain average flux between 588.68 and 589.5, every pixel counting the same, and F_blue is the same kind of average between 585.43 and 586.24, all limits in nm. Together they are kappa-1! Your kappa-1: 3.23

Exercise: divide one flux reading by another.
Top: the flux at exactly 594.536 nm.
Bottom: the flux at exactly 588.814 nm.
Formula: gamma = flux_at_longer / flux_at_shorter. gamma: 1.20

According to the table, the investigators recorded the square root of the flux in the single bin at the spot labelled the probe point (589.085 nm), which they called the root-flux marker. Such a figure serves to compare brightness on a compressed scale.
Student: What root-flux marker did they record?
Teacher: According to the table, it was 1.19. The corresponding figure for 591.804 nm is 1.35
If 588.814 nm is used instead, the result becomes 1.22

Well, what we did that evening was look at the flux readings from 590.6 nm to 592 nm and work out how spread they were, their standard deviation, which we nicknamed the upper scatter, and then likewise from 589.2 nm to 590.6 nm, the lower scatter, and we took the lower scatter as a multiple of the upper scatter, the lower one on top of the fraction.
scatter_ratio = 2.7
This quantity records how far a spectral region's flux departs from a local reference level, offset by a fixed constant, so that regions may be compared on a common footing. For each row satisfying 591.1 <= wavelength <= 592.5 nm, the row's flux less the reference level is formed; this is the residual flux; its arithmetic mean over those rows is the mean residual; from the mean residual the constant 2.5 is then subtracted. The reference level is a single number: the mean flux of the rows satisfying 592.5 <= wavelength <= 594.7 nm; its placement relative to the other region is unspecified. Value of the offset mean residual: -2.51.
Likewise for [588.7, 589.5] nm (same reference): -2.87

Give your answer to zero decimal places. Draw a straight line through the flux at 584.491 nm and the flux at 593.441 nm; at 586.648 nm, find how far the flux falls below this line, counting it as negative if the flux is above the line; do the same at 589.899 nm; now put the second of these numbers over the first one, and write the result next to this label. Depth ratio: 15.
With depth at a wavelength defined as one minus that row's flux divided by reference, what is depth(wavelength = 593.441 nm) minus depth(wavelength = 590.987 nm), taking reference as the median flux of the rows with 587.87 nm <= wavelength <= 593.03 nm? 0.01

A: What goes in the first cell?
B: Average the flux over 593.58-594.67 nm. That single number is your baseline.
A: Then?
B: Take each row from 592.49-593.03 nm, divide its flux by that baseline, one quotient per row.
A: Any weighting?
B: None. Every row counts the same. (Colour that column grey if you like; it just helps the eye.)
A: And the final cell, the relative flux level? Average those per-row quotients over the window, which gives 1.00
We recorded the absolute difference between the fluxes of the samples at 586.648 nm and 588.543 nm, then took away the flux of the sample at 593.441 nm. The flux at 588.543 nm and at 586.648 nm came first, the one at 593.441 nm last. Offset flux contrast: -1.49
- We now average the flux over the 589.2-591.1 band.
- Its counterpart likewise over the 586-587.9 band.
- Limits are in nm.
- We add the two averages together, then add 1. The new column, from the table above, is 4.43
